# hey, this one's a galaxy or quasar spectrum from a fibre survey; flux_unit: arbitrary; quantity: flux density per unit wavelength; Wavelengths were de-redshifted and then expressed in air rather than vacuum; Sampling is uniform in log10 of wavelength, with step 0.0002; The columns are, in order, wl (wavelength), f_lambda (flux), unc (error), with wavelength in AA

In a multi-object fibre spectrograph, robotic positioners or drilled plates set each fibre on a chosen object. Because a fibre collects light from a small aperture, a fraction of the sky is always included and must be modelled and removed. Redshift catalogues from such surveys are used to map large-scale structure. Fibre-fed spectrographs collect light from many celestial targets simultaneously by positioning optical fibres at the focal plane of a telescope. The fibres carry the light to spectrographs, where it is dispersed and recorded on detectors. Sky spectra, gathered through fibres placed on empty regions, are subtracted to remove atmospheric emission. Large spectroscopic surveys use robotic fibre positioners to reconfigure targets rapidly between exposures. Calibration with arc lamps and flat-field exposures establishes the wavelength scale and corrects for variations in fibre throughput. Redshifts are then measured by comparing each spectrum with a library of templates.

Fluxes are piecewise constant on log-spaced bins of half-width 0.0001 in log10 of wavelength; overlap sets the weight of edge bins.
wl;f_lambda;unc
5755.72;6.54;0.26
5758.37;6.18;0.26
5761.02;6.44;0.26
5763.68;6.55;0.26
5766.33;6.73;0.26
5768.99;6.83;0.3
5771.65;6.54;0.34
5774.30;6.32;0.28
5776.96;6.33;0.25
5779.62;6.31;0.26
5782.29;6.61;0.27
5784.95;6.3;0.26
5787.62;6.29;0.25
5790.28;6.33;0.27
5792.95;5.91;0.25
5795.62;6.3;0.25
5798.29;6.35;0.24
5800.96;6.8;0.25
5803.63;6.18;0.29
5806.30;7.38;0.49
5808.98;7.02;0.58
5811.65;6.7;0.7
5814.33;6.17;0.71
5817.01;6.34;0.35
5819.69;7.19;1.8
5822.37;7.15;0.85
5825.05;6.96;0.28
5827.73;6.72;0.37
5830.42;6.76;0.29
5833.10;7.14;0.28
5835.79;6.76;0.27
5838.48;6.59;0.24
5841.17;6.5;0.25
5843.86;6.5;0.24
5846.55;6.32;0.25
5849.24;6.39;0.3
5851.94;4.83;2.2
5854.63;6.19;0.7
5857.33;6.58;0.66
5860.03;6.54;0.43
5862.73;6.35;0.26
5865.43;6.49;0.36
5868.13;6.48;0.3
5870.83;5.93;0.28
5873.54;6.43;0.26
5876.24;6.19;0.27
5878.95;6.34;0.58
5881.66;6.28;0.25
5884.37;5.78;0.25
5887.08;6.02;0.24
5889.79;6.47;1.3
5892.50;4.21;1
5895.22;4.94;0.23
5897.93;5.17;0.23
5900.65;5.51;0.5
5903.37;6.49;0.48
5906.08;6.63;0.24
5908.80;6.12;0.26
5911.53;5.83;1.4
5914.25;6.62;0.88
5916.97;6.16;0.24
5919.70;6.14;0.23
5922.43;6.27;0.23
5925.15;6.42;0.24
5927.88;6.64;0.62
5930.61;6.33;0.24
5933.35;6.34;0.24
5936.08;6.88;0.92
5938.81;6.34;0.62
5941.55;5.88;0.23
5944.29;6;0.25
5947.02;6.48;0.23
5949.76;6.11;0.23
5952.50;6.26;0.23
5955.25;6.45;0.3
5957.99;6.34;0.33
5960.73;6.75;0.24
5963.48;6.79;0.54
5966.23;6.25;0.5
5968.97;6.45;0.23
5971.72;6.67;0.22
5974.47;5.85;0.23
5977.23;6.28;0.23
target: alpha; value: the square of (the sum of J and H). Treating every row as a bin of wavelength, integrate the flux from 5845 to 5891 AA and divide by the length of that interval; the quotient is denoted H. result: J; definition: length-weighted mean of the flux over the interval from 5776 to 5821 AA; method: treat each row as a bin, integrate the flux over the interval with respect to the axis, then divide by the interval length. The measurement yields 162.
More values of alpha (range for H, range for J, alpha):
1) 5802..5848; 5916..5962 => 171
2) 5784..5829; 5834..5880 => 167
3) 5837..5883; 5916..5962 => 160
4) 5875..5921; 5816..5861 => 156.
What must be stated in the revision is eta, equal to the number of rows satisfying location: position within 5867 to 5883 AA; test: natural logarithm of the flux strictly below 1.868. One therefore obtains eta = 5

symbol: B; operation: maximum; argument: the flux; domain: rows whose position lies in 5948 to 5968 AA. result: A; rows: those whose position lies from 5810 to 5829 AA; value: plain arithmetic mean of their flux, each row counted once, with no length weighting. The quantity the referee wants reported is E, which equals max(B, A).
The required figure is 6.79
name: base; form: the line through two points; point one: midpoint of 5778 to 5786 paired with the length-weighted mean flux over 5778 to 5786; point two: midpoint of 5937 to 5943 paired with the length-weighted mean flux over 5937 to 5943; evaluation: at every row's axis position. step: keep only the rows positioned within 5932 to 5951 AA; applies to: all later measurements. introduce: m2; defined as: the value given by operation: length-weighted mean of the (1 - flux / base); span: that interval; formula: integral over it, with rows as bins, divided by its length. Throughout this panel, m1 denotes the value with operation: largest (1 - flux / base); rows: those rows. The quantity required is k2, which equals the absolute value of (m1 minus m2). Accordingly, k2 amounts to 0.067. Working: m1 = 0.05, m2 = -0.02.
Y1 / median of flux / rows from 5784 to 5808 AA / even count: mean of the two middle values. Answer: 6.30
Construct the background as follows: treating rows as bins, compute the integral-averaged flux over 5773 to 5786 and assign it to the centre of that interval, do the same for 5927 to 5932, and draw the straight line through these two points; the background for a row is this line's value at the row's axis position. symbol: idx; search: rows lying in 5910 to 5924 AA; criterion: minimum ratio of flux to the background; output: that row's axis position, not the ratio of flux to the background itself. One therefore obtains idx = 5911.53 AA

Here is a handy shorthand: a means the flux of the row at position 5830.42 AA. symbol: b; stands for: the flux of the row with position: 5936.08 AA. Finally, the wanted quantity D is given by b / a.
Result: 1.02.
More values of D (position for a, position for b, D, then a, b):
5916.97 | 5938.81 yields 1.03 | 6.16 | 6.34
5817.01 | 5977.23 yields 0.99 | 6.34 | 6.28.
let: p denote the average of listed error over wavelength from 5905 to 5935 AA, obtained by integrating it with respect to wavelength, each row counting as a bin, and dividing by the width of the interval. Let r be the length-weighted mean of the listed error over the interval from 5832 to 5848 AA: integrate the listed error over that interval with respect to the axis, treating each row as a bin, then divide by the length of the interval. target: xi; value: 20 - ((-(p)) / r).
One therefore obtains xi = 21.7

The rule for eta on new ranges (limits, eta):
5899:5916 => 3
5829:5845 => 0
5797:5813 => 2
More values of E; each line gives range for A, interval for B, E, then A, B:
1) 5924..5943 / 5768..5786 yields 6.83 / 6.40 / 6.83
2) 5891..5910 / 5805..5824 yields 7.38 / 5.58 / 7.38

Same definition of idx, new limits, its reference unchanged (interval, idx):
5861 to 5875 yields 5870.83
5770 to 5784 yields 5779.62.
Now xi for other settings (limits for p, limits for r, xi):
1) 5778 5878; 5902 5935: 21.0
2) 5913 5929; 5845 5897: 20.8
